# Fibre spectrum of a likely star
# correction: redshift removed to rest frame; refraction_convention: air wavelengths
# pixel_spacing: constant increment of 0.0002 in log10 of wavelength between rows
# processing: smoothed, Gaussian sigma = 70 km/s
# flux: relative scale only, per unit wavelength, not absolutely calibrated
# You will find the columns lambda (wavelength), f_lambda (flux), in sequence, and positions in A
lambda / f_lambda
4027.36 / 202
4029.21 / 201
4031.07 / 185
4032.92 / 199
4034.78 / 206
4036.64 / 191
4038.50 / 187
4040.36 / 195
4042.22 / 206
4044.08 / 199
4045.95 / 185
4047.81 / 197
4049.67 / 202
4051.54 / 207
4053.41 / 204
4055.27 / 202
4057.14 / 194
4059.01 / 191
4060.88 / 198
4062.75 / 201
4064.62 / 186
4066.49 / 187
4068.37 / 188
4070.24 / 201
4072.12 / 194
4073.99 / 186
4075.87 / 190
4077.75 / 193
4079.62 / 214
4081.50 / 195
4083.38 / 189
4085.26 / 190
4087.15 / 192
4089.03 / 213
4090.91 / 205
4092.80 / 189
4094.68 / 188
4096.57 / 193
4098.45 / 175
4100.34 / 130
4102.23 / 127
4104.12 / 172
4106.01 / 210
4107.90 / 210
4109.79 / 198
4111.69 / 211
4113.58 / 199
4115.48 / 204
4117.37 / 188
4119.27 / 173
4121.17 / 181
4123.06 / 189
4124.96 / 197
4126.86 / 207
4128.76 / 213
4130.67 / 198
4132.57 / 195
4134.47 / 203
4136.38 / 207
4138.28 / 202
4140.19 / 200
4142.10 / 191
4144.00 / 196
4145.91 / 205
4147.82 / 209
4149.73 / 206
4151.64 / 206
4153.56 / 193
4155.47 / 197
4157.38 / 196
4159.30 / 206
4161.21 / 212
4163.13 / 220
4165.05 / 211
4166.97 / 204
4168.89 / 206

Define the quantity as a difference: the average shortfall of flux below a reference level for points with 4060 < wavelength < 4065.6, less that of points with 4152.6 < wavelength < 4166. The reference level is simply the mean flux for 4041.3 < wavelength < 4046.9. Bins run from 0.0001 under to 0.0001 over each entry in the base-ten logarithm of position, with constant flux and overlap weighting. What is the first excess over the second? 10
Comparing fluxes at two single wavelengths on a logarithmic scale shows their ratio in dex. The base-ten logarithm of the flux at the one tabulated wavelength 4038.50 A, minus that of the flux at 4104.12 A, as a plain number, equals 0.04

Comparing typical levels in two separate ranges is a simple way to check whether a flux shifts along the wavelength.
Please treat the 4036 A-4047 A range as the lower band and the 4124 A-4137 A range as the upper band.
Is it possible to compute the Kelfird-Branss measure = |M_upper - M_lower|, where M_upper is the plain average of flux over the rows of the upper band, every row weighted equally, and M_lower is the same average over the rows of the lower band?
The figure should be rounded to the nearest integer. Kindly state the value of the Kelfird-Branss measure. 9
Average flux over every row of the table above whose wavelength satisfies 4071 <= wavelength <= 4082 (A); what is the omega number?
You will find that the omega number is 195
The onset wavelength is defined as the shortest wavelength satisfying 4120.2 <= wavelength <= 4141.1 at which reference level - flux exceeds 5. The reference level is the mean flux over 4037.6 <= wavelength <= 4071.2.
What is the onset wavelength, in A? 4121.17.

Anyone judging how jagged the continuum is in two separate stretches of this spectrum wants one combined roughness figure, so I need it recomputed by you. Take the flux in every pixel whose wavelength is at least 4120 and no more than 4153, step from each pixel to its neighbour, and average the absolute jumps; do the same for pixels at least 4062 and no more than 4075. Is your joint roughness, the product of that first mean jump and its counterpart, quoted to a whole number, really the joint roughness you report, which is 46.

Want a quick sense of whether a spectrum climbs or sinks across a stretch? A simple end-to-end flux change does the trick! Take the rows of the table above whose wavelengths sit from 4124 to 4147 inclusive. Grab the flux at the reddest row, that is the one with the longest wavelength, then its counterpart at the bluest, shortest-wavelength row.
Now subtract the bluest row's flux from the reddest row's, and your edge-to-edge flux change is 8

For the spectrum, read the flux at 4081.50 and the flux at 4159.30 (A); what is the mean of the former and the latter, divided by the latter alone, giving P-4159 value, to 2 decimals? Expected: 0.97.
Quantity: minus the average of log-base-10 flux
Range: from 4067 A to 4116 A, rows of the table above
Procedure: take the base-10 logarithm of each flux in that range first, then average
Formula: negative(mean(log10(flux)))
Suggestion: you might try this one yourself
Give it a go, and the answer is -2.28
